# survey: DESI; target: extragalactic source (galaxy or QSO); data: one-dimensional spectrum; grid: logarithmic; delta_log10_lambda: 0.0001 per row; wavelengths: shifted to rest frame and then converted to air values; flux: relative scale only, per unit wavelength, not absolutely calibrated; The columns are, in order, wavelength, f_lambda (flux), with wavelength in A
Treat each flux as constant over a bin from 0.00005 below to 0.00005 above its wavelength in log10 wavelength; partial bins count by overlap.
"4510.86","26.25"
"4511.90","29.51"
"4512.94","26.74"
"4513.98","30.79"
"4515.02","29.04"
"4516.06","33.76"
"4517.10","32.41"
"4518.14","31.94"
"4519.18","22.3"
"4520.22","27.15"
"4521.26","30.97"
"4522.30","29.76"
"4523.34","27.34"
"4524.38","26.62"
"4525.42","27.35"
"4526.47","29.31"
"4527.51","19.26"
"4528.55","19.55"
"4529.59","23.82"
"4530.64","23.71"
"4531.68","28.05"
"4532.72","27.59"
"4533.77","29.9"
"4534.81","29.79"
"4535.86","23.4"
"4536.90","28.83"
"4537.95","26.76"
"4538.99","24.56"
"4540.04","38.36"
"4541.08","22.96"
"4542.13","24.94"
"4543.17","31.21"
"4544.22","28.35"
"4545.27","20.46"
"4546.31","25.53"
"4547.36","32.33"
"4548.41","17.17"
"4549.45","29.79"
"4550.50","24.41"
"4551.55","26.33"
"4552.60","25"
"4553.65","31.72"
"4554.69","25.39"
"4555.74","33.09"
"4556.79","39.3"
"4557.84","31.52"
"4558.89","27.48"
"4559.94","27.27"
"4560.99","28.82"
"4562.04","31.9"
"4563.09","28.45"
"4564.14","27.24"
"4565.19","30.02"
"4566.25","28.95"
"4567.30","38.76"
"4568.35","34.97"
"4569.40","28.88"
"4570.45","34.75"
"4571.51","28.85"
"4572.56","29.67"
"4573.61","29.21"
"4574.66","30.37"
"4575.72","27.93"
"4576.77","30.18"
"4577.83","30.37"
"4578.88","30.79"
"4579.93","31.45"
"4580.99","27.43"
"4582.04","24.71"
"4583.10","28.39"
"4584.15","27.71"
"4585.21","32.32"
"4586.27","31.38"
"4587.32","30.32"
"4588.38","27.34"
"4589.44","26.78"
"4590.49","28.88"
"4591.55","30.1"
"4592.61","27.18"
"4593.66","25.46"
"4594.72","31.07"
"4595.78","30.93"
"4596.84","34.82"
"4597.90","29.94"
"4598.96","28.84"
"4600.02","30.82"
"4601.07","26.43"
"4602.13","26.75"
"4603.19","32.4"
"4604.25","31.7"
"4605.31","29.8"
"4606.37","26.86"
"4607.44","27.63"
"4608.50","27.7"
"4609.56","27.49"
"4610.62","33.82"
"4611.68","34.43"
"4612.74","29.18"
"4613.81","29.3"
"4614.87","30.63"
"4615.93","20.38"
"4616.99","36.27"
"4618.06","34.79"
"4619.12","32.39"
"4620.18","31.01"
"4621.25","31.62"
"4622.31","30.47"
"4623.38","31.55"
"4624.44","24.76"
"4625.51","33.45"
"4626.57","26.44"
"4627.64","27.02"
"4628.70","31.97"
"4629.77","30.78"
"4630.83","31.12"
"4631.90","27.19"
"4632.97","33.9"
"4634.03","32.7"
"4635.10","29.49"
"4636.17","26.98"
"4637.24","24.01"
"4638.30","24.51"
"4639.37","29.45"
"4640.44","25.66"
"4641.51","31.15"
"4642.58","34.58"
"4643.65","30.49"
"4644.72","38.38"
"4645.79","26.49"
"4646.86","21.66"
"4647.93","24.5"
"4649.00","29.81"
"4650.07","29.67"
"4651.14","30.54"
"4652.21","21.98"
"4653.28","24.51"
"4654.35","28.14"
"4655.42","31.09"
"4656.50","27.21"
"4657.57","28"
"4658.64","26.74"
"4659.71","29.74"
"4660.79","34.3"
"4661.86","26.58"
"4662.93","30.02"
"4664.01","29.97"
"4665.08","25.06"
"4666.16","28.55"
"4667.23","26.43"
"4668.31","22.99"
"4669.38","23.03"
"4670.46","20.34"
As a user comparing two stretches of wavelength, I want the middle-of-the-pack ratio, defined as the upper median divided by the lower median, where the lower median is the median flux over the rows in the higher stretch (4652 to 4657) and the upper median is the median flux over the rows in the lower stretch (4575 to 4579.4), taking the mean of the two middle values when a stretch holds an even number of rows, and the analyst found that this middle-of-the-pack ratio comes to 1.11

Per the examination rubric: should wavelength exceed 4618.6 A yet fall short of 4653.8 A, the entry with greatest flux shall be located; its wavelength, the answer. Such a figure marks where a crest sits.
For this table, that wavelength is 4644.72 A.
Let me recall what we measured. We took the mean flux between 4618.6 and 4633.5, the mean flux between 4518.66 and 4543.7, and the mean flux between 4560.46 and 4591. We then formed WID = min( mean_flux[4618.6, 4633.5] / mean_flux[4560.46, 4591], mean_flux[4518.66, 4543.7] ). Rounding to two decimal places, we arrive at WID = 1.01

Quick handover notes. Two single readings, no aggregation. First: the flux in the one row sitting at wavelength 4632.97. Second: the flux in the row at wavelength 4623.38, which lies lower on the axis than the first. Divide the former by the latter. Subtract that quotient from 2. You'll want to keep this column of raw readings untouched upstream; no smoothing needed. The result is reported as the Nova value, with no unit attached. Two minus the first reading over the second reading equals 0.93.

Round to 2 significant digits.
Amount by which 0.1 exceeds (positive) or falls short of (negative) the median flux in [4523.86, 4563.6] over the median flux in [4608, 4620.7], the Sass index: -0.79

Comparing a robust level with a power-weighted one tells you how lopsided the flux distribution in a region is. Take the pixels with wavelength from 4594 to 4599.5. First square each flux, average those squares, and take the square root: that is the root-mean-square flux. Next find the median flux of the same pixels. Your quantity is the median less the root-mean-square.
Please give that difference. -0.26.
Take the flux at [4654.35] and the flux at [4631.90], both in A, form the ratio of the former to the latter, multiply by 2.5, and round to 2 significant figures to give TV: 2.6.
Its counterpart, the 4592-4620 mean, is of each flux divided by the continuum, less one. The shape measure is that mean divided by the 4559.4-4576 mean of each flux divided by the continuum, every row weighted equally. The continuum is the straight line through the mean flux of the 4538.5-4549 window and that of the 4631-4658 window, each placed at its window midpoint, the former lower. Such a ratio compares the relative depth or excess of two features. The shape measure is 0.068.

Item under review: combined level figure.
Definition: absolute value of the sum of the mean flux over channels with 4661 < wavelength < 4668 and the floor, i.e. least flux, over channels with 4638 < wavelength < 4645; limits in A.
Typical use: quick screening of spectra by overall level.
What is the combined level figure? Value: 52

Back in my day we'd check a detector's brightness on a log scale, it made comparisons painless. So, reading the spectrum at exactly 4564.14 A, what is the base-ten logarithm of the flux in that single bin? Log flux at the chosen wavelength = 1.44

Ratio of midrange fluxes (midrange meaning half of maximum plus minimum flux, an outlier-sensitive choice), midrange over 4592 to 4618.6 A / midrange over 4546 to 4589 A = 1.00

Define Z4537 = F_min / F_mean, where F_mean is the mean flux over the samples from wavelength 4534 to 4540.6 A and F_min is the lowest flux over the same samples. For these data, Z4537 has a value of 0.82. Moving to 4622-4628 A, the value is 0.86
